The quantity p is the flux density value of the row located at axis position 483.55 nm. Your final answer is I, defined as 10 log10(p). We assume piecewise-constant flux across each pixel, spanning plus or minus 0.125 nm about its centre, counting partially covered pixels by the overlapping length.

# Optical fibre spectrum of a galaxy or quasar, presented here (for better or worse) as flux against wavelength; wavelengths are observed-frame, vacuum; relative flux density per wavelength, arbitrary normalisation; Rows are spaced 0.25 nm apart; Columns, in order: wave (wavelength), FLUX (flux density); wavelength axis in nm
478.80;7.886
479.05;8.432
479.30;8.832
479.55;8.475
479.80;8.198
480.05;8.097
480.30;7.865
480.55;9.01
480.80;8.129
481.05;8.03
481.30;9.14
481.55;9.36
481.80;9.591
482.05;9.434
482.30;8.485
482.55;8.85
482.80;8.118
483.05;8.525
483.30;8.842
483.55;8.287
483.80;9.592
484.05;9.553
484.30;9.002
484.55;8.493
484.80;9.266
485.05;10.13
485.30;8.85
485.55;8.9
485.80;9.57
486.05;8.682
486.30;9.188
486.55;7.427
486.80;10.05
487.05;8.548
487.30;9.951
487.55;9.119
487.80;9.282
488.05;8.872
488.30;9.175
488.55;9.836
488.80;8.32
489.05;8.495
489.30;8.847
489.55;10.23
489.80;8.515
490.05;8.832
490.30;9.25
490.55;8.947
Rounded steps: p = 8.287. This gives 9.2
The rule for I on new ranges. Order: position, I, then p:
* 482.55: 9.5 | 8.85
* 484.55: 9.3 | 8.493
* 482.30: 9.3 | 8.485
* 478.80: 9.0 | 7.886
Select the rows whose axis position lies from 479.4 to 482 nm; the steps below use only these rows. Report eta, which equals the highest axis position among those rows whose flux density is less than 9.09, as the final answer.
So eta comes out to 481.05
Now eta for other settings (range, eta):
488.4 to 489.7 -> 489.30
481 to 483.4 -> 483.30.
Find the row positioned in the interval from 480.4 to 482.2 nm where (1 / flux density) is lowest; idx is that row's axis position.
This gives 481.80 nm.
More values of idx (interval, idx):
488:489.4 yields 488.55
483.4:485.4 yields 485.05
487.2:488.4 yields 487.30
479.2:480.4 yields 479.30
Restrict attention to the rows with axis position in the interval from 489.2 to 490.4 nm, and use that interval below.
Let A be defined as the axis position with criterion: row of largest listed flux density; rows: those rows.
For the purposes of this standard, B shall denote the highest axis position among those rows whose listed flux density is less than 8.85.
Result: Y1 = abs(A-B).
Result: 0.50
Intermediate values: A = 489.55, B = 490.05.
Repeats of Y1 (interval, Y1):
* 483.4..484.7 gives 0.75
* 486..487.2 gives 0.25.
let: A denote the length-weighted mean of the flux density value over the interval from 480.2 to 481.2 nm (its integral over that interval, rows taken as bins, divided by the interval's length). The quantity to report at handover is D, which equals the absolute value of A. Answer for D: 8.29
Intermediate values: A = 8.29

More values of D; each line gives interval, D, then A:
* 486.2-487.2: 8.82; 8.82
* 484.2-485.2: 9.22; 9.22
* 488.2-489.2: 8.95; 8.95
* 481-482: 9.14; 9.14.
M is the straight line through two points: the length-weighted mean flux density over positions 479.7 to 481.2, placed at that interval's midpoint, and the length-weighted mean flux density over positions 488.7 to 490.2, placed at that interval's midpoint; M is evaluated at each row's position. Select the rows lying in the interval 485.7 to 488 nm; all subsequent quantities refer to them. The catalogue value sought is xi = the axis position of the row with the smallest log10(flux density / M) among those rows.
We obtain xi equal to 486.55 nm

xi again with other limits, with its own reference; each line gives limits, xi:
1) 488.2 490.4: 488.80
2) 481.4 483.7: 482.80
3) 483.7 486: 484.55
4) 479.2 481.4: 480.30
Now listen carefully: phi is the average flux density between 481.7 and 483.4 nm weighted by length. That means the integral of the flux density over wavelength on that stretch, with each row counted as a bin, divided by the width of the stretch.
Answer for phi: 8.82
